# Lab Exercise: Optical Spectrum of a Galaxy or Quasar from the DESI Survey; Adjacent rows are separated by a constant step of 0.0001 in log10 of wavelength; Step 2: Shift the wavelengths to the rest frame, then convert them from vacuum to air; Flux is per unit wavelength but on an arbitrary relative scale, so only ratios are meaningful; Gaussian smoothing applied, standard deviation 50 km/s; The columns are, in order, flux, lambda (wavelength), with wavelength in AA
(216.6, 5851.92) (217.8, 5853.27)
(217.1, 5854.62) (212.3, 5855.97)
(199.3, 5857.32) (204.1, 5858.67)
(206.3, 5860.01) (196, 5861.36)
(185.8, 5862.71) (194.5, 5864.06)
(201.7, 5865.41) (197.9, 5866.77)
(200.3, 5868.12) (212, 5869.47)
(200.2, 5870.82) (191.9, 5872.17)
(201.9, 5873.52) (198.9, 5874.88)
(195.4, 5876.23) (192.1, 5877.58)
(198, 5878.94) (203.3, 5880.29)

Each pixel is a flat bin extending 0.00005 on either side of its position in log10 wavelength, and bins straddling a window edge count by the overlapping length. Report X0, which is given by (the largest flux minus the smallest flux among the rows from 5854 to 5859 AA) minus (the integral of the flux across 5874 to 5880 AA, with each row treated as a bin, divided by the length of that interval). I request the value -179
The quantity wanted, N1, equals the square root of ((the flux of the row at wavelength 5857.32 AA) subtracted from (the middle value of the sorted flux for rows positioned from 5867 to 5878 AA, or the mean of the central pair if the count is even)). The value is 0.5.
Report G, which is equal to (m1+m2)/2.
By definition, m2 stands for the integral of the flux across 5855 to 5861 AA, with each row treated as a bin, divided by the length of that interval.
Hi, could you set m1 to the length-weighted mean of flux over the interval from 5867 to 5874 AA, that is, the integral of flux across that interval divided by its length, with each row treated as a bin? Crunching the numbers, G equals 203.5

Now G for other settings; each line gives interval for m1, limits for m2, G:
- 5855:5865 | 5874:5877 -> 198.8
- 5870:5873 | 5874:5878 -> 196.7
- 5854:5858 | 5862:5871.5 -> 204.0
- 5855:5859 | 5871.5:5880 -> 201.3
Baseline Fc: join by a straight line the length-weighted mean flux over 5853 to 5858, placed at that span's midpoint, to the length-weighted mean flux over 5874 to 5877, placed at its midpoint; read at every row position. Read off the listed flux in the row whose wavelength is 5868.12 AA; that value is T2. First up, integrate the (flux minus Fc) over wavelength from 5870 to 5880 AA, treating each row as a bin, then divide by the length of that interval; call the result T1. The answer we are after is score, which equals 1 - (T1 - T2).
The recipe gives 201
